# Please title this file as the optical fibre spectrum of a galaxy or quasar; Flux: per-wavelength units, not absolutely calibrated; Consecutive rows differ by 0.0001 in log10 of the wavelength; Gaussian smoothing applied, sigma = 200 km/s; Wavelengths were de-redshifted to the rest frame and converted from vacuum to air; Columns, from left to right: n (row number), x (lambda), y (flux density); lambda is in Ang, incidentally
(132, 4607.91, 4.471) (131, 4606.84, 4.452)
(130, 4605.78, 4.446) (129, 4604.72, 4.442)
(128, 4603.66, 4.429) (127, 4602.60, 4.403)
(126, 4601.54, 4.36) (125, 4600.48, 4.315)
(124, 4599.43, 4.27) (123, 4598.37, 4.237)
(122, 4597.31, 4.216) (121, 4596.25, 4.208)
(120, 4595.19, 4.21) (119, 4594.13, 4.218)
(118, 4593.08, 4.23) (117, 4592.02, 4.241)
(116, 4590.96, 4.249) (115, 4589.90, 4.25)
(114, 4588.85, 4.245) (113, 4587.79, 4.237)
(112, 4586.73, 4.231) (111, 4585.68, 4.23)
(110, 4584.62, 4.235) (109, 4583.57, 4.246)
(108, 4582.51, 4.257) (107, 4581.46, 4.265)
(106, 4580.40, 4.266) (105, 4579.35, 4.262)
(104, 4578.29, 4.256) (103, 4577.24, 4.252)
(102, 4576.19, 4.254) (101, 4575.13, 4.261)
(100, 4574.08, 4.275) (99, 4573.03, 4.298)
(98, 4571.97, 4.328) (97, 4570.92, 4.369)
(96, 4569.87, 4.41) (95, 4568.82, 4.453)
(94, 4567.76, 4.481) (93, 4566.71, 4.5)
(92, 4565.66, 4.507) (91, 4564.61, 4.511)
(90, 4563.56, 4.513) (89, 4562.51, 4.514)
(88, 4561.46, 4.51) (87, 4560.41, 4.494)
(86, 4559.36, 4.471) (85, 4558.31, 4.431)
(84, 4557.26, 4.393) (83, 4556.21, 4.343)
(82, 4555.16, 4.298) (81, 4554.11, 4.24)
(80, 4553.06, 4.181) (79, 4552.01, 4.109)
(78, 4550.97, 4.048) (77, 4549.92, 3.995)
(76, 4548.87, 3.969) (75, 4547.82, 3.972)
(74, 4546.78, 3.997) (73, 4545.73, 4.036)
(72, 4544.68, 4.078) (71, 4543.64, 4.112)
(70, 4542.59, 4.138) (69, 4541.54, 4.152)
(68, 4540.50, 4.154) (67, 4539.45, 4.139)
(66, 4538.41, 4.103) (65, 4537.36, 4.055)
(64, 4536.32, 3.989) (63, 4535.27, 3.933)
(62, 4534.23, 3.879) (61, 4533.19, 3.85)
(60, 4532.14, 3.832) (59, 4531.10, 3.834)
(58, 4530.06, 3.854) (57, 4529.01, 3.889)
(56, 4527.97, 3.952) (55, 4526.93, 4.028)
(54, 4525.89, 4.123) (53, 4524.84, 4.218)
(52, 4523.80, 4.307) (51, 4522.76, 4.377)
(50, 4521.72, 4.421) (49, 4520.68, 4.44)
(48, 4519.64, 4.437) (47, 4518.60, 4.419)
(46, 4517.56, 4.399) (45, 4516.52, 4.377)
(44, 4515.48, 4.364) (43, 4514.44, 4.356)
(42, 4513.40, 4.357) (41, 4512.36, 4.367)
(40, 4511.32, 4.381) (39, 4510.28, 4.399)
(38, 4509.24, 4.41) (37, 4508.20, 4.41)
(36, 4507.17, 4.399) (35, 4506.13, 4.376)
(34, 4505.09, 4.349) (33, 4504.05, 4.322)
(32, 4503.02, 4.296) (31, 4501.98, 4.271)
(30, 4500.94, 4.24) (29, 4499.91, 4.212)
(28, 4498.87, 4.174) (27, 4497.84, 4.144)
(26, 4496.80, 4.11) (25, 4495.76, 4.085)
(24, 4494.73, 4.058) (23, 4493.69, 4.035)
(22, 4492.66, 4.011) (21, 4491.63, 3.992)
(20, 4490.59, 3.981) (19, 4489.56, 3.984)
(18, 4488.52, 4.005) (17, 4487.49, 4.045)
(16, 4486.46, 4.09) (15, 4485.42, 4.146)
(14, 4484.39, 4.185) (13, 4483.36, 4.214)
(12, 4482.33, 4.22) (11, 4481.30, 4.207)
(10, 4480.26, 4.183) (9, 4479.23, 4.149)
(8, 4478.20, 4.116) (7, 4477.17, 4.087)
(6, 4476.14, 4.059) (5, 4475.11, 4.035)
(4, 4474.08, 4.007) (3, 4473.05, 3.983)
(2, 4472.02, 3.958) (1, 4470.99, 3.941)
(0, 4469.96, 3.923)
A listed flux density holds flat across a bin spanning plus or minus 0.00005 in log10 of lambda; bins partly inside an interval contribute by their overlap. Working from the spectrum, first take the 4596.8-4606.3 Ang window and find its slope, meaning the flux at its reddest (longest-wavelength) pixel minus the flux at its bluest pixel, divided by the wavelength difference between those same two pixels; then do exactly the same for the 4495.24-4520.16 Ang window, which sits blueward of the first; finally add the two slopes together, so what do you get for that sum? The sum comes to 0.04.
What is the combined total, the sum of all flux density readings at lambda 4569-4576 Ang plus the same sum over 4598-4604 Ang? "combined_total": 52.0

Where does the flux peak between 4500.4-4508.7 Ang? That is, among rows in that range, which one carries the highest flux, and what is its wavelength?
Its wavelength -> 4508.20 Ang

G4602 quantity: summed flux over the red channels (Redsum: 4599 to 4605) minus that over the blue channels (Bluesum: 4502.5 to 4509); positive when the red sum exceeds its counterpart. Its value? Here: 0.07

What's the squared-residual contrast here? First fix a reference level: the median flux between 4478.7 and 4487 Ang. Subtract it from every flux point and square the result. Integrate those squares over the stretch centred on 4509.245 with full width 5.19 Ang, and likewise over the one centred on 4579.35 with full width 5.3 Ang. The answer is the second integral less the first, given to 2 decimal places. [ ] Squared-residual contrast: -0.21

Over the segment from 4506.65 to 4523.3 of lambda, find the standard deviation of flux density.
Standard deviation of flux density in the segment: 0.03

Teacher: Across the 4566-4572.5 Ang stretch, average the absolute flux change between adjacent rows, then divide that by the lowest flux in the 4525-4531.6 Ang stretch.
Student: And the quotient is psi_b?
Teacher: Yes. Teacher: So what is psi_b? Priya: 0.0090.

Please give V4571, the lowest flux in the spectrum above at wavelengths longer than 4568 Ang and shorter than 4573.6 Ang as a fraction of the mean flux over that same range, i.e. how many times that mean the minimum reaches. 0.983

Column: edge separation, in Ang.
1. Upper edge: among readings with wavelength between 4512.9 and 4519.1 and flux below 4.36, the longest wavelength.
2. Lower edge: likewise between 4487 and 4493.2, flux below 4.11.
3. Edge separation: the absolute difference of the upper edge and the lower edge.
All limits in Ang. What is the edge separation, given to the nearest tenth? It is 21.8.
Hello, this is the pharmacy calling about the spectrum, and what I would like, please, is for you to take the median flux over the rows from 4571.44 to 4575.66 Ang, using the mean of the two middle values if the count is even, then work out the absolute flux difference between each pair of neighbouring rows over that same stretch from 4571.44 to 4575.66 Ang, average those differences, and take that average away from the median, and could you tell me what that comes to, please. 4.26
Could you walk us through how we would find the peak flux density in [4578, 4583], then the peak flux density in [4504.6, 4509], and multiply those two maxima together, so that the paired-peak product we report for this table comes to 18.8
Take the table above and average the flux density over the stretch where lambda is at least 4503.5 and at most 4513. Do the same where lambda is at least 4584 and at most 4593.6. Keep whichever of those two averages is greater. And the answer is 4.38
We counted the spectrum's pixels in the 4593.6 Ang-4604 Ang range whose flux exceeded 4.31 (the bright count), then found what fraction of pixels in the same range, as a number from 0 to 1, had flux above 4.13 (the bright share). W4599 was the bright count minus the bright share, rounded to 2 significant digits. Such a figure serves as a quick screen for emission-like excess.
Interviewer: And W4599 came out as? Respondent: 3.0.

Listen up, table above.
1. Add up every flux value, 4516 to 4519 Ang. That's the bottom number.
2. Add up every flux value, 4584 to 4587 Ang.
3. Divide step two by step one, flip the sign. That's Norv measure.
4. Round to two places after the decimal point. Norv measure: -0.96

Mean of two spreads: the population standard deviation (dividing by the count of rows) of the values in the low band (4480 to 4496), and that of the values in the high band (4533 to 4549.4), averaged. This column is 0.090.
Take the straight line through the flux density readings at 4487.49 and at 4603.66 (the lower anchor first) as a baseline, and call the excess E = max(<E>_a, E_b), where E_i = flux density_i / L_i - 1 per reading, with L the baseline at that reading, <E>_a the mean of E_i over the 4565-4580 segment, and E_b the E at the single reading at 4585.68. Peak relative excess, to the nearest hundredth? 0.01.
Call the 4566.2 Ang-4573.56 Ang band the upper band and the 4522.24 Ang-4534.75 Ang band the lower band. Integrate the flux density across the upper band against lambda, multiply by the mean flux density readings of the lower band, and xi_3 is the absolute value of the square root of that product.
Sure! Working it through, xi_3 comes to 11.4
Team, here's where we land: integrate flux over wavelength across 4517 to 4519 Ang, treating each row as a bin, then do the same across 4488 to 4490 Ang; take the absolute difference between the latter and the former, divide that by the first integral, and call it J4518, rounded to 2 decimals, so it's 0.10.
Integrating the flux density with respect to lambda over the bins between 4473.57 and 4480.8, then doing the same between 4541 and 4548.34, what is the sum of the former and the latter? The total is 59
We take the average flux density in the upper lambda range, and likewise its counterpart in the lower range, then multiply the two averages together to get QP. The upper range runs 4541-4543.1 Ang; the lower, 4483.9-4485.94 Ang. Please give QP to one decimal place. 17.3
